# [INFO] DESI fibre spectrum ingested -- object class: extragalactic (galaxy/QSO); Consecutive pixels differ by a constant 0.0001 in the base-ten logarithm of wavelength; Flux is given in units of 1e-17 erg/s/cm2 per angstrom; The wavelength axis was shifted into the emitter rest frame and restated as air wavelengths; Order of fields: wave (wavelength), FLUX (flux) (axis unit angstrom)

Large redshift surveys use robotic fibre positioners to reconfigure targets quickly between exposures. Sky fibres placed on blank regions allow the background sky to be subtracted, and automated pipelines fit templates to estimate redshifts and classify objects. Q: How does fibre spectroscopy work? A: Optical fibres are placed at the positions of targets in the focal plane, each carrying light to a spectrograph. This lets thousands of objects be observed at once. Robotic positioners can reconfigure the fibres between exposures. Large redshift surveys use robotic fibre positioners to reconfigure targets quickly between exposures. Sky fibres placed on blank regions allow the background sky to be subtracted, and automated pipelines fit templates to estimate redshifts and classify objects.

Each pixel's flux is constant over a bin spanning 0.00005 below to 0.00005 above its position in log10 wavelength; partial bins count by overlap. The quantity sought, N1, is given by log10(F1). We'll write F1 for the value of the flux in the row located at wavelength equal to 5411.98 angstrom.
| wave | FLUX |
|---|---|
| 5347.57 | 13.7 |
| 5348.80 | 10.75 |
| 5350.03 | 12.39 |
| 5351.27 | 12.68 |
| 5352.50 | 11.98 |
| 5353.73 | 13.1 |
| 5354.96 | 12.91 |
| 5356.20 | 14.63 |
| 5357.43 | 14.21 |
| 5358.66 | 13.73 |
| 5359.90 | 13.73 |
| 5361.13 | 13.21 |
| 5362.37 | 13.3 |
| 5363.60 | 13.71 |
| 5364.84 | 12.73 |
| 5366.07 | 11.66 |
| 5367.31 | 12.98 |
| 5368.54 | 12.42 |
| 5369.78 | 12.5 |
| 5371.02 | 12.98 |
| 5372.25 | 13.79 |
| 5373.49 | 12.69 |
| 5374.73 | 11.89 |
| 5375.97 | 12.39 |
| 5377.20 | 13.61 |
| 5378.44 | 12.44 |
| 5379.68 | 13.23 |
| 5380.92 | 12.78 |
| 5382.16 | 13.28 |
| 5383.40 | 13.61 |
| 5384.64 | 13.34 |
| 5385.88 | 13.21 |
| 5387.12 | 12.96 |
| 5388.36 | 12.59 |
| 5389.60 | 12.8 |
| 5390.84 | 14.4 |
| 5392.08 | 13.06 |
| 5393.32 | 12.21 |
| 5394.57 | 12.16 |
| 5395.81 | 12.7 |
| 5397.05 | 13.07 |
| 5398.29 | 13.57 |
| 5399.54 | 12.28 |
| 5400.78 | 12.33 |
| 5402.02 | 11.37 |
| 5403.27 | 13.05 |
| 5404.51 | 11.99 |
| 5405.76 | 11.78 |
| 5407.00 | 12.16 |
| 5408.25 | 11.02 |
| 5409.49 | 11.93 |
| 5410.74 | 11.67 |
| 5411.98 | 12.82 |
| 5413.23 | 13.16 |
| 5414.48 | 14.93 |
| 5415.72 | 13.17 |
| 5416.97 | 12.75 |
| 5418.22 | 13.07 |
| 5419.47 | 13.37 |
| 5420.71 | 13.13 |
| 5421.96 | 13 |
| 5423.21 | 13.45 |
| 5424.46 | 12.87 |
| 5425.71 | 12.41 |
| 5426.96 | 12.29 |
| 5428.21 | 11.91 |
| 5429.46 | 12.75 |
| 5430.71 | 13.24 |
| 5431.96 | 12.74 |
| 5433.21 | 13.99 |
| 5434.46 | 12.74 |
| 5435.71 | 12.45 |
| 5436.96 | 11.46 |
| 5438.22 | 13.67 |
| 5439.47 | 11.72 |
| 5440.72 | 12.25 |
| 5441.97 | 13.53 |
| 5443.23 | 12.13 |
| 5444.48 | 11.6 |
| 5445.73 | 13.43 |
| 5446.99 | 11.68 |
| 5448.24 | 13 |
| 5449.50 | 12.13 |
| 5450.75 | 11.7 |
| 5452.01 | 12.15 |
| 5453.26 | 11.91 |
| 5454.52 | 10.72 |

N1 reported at 1.11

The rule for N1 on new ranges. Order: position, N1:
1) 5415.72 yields 1.12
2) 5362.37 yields 1.12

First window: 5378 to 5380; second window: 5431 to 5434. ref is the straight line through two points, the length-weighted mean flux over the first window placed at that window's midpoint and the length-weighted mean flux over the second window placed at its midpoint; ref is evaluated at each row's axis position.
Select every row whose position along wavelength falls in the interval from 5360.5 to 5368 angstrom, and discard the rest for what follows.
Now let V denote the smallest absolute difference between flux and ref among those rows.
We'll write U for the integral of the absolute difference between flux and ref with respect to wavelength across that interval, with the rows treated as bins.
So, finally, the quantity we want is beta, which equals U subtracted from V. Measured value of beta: -4.5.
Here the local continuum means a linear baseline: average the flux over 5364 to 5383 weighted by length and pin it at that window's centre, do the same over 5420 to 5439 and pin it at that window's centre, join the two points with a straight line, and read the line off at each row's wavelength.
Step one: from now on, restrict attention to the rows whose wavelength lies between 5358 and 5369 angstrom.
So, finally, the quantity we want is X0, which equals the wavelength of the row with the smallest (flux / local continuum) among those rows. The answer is 5366.07 angstrom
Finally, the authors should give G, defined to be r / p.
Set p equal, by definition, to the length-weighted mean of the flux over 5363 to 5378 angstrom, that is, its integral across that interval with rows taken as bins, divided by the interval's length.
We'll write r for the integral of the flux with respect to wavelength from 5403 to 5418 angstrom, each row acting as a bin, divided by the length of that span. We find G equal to 0.98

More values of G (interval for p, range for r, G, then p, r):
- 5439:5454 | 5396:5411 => 1.00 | 12.3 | 12.21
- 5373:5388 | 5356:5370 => 1.02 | 12.9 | 13.22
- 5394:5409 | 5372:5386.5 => 1.06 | 12.3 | 13.00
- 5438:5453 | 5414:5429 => 1.05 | 12.4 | 13.01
